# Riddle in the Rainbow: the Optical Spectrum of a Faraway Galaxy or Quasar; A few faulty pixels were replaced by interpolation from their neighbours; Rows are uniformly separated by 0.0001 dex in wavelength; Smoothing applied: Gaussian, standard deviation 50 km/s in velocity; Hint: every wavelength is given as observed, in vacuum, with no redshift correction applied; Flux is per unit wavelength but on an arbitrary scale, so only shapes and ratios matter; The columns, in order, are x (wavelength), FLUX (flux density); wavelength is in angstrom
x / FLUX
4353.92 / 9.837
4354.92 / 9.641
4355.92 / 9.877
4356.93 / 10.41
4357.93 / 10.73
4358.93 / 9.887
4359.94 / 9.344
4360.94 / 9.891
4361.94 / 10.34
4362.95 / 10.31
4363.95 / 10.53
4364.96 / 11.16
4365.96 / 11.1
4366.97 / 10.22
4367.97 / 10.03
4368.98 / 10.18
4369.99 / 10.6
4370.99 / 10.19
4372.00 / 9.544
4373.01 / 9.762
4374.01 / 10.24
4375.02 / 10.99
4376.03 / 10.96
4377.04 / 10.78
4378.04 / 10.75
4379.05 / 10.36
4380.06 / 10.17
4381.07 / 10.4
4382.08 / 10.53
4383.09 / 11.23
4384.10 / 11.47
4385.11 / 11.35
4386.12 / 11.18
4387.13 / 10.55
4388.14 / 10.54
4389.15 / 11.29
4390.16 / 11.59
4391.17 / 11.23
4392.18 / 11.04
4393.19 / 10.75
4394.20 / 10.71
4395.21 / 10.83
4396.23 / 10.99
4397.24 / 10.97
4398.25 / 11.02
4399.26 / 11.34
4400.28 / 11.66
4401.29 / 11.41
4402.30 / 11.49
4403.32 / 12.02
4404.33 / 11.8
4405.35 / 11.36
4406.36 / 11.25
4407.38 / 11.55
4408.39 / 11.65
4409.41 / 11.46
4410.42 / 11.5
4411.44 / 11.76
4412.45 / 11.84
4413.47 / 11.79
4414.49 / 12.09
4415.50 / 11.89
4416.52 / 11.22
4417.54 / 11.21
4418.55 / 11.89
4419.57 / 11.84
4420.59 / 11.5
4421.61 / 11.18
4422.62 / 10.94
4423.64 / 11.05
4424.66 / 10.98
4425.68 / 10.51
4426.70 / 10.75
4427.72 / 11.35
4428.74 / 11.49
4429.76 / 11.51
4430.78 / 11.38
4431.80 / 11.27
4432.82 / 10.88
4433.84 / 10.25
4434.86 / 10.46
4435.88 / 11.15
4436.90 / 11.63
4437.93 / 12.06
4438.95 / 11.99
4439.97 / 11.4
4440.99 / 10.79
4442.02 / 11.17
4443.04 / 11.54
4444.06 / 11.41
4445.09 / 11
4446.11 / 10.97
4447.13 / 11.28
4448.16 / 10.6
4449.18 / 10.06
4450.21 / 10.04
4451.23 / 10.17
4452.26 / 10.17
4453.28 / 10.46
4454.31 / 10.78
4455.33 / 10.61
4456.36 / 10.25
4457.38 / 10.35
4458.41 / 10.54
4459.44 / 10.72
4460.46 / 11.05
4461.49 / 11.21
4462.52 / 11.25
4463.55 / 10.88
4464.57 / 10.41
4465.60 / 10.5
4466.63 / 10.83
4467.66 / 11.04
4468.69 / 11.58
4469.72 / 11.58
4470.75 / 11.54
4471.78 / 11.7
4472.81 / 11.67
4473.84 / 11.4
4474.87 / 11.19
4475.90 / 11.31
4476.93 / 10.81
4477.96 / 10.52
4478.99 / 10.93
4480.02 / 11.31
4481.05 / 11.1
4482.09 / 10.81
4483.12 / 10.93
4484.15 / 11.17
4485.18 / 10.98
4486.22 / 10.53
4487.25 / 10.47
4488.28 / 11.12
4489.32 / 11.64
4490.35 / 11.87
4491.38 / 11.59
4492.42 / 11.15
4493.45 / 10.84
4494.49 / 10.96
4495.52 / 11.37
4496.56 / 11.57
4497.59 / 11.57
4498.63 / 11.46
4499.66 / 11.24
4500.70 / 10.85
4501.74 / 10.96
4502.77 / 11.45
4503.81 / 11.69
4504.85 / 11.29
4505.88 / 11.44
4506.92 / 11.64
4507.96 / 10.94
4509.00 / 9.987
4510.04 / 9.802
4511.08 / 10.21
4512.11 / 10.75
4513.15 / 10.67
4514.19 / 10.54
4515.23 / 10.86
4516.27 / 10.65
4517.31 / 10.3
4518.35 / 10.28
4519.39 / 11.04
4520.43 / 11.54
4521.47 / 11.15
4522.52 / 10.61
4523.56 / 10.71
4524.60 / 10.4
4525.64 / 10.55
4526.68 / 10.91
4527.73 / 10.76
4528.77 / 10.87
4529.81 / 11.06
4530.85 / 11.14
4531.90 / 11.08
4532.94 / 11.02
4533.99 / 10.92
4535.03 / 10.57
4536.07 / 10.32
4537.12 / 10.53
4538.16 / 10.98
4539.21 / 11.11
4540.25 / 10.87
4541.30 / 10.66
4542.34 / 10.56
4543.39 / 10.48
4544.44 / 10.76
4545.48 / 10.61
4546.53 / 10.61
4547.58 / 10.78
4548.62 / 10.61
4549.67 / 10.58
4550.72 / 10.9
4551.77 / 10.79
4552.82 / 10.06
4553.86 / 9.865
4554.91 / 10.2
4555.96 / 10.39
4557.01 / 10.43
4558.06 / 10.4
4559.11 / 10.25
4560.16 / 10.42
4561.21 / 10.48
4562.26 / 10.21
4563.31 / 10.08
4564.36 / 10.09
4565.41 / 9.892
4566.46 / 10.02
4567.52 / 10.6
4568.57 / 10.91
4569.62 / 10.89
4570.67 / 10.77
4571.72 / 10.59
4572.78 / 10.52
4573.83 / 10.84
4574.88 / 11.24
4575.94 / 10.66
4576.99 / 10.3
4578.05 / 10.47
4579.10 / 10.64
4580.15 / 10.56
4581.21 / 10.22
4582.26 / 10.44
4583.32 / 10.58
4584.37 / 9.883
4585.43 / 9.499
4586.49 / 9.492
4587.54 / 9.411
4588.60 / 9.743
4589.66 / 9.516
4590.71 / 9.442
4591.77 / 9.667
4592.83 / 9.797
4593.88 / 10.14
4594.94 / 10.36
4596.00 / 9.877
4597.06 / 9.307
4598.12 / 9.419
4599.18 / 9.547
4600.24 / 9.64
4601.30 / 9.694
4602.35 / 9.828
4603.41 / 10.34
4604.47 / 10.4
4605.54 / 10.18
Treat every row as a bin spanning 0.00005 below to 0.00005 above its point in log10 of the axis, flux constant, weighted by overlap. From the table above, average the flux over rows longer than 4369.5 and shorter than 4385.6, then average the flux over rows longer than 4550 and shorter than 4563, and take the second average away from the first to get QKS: 0.22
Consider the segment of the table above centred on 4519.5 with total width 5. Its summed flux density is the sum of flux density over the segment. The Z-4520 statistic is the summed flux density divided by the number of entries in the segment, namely 10.9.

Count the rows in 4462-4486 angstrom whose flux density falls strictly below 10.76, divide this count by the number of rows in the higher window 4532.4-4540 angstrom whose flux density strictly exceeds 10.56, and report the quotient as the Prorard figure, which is 0.60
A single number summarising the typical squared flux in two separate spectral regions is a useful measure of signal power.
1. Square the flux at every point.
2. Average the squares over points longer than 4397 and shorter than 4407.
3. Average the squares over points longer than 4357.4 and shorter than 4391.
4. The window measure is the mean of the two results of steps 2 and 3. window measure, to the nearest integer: 121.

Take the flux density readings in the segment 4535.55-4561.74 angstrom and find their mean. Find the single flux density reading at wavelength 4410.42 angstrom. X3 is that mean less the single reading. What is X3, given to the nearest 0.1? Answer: -1.0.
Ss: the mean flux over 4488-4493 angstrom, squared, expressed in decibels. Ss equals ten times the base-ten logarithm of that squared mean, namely 21.2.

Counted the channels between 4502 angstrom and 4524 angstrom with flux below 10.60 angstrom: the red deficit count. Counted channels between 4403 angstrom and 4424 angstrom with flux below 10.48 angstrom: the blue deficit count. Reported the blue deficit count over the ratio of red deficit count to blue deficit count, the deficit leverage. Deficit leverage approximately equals 0.00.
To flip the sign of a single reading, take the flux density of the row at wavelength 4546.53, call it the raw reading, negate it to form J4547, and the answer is -10.6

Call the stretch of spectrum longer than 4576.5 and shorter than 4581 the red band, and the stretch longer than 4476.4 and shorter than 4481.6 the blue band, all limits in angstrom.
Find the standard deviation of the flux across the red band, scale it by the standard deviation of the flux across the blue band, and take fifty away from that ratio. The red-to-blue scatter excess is -49.5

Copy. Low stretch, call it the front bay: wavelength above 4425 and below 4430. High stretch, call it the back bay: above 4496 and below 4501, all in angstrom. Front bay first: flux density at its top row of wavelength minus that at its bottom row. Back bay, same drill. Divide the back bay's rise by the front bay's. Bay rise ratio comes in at -0.7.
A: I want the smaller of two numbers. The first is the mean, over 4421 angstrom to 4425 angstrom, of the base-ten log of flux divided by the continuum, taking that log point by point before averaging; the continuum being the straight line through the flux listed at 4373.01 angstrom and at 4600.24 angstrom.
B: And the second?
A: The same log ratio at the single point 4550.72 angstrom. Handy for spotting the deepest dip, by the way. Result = 0.052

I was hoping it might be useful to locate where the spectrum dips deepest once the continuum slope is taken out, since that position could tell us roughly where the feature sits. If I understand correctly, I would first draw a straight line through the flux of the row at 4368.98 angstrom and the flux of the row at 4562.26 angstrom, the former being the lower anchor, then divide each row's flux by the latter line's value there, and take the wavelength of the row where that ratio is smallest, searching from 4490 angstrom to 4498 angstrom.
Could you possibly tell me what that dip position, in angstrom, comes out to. 4493.45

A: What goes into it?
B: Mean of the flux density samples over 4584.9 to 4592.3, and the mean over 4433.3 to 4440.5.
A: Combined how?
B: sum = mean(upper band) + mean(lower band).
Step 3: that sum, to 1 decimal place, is 20.8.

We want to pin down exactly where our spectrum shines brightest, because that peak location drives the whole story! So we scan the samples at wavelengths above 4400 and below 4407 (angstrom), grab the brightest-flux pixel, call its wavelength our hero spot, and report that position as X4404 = 4403.32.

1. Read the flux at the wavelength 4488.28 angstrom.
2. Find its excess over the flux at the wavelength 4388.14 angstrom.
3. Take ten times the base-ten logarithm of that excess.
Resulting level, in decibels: -2.4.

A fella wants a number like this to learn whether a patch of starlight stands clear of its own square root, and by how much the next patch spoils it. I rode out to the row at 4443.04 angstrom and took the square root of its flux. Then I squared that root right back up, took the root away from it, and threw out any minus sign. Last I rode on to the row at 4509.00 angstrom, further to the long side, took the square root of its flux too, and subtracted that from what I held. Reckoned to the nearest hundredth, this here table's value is 4.98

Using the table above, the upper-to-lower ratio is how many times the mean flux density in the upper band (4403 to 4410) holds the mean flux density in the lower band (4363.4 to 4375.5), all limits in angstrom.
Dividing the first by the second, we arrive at 1.12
